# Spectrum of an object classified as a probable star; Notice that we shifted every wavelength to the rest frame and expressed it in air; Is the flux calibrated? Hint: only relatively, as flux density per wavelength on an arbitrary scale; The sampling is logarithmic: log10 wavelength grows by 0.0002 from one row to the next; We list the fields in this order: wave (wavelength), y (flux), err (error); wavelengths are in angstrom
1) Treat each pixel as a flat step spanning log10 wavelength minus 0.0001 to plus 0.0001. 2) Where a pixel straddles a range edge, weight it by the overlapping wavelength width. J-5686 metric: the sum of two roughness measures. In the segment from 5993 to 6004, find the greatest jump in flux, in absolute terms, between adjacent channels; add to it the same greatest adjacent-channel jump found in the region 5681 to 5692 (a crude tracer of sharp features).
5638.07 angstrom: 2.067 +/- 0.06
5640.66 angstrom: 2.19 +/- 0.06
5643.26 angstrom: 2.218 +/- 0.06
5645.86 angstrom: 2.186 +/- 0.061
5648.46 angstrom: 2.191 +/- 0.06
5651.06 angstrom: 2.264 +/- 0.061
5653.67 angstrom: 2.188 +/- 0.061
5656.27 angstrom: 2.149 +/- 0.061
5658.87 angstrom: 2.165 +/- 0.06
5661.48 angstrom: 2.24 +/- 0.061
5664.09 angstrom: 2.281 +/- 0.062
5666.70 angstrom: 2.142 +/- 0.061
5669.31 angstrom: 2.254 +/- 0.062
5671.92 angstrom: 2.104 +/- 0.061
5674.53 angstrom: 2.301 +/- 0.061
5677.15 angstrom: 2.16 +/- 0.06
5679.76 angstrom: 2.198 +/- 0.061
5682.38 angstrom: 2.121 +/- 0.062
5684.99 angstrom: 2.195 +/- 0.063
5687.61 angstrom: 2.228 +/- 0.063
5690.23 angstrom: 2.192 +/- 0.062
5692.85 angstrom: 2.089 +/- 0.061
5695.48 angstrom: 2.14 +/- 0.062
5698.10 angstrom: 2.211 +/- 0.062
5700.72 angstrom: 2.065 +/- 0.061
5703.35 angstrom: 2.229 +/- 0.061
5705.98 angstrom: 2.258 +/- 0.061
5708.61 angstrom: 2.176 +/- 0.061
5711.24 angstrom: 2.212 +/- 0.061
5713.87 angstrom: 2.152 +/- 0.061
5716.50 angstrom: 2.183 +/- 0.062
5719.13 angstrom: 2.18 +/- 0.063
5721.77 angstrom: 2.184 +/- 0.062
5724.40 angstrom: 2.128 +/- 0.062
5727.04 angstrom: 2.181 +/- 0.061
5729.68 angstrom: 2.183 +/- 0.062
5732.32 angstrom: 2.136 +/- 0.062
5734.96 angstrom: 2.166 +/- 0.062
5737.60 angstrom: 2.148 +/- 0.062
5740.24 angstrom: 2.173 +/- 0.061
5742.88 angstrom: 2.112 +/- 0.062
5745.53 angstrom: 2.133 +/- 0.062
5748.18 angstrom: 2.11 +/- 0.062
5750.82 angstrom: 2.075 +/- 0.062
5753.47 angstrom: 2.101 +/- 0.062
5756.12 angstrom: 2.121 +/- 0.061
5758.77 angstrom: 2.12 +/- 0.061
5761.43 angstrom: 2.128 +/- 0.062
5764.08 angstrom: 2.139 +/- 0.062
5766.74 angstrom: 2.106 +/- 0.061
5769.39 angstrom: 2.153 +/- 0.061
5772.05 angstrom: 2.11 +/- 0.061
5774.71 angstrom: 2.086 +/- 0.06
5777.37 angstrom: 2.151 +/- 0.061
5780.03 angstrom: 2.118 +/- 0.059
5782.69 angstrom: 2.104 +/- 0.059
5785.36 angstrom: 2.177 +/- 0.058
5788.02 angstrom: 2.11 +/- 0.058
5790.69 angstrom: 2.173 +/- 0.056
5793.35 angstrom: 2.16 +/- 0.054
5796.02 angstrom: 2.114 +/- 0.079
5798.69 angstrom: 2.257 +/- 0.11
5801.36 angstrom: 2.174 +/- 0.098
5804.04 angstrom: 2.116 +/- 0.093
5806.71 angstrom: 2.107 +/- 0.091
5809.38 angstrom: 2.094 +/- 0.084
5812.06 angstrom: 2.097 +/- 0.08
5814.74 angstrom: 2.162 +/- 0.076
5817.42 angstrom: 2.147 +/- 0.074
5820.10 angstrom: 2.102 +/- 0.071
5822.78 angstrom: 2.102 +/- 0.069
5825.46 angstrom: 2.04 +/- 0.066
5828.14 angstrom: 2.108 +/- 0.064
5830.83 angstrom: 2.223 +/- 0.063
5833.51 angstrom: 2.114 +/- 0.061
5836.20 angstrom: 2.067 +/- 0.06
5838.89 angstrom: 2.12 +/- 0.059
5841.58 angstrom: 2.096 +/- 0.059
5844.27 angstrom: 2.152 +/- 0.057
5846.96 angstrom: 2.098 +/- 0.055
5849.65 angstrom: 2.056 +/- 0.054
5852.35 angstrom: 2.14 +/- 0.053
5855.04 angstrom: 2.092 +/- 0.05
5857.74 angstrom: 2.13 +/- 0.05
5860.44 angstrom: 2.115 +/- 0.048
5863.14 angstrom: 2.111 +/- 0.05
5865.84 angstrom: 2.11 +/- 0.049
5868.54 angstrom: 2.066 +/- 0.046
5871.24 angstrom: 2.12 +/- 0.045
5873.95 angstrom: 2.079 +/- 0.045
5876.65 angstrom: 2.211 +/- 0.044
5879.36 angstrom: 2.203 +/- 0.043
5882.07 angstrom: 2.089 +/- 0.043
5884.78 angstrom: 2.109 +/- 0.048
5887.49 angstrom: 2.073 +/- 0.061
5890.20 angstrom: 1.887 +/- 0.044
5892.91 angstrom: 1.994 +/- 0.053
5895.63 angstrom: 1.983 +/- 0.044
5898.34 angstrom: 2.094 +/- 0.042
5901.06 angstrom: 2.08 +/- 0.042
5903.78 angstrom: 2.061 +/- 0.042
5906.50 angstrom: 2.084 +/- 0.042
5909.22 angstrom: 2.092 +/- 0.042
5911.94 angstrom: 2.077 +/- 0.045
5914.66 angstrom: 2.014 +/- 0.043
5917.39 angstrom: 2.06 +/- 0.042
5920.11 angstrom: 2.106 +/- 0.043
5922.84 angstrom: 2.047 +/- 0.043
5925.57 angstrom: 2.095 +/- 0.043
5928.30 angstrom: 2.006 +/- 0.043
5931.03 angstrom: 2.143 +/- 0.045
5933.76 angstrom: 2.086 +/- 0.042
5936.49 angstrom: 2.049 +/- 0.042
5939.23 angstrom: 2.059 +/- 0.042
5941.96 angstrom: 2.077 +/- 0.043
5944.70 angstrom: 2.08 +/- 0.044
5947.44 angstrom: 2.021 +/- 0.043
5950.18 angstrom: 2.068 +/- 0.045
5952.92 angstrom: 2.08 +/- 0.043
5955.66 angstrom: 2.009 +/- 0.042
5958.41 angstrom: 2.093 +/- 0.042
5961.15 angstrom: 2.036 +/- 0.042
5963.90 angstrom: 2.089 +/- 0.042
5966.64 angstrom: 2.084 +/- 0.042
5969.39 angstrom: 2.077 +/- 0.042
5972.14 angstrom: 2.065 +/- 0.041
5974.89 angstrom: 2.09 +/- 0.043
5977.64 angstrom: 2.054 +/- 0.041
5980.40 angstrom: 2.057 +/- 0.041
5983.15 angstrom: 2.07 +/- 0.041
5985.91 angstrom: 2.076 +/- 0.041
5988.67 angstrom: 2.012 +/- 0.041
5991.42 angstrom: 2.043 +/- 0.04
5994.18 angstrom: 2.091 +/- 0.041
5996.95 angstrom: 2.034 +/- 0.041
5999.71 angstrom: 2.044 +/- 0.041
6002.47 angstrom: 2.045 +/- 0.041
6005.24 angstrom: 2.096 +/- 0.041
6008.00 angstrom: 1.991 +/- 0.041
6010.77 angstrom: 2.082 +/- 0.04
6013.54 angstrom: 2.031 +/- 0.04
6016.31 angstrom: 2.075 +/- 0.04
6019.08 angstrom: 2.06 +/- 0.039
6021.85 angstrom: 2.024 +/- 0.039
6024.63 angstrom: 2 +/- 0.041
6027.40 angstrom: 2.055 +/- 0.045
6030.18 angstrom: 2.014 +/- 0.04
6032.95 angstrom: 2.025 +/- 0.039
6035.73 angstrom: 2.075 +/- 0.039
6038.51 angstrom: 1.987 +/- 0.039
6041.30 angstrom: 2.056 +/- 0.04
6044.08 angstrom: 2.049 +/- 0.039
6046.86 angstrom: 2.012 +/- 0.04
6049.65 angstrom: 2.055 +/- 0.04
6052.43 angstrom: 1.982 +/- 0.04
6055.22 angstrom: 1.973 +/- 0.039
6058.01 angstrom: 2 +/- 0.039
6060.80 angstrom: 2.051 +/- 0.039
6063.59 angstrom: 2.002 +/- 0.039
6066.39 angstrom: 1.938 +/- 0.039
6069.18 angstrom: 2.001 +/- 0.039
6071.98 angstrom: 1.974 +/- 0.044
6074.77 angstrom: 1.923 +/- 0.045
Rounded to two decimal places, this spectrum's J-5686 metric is 0.13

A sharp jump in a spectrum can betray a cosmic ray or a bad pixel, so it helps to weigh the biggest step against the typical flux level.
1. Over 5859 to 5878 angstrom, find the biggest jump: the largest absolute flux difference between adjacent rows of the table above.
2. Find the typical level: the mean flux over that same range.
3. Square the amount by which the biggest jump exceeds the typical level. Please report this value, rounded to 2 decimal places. 3.94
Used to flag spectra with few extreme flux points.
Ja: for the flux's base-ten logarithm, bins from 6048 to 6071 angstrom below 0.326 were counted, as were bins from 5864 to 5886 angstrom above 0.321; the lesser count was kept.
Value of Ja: 5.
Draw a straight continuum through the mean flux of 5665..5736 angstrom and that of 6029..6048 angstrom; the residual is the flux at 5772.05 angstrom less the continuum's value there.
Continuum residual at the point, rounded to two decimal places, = -0.04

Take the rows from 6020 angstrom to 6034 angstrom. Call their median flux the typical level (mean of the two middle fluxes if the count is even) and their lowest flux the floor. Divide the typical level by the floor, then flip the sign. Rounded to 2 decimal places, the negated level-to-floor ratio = -1.01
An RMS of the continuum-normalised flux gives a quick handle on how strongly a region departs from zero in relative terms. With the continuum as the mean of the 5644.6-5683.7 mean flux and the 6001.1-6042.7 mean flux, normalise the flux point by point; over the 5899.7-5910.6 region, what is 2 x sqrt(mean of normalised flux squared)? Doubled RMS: 1.96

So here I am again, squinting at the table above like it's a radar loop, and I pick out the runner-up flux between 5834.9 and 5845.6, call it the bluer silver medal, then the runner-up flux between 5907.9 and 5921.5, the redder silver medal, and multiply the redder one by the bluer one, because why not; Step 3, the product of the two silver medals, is 4.44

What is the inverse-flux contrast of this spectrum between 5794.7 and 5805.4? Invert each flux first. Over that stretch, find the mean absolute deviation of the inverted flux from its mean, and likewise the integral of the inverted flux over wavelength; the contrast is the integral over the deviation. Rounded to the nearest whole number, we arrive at 464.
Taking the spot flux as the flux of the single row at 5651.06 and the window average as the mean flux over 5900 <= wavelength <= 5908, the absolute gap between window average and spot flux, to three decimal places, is 0.189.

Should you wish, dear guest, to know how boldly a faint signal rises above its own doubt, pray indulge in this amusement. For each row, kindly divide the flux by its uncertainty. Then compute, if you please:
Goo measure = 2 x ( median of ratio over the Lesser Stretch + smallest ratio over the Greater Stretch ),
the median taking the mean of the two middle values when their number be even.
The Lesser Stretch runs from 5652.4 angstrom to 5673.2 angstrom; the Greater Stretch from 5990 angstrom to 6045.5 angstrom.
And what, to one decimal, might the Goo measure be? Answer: 163.3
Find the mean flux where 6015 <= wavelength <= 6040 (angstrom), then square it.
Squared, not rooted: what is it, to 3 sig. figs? 4.14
